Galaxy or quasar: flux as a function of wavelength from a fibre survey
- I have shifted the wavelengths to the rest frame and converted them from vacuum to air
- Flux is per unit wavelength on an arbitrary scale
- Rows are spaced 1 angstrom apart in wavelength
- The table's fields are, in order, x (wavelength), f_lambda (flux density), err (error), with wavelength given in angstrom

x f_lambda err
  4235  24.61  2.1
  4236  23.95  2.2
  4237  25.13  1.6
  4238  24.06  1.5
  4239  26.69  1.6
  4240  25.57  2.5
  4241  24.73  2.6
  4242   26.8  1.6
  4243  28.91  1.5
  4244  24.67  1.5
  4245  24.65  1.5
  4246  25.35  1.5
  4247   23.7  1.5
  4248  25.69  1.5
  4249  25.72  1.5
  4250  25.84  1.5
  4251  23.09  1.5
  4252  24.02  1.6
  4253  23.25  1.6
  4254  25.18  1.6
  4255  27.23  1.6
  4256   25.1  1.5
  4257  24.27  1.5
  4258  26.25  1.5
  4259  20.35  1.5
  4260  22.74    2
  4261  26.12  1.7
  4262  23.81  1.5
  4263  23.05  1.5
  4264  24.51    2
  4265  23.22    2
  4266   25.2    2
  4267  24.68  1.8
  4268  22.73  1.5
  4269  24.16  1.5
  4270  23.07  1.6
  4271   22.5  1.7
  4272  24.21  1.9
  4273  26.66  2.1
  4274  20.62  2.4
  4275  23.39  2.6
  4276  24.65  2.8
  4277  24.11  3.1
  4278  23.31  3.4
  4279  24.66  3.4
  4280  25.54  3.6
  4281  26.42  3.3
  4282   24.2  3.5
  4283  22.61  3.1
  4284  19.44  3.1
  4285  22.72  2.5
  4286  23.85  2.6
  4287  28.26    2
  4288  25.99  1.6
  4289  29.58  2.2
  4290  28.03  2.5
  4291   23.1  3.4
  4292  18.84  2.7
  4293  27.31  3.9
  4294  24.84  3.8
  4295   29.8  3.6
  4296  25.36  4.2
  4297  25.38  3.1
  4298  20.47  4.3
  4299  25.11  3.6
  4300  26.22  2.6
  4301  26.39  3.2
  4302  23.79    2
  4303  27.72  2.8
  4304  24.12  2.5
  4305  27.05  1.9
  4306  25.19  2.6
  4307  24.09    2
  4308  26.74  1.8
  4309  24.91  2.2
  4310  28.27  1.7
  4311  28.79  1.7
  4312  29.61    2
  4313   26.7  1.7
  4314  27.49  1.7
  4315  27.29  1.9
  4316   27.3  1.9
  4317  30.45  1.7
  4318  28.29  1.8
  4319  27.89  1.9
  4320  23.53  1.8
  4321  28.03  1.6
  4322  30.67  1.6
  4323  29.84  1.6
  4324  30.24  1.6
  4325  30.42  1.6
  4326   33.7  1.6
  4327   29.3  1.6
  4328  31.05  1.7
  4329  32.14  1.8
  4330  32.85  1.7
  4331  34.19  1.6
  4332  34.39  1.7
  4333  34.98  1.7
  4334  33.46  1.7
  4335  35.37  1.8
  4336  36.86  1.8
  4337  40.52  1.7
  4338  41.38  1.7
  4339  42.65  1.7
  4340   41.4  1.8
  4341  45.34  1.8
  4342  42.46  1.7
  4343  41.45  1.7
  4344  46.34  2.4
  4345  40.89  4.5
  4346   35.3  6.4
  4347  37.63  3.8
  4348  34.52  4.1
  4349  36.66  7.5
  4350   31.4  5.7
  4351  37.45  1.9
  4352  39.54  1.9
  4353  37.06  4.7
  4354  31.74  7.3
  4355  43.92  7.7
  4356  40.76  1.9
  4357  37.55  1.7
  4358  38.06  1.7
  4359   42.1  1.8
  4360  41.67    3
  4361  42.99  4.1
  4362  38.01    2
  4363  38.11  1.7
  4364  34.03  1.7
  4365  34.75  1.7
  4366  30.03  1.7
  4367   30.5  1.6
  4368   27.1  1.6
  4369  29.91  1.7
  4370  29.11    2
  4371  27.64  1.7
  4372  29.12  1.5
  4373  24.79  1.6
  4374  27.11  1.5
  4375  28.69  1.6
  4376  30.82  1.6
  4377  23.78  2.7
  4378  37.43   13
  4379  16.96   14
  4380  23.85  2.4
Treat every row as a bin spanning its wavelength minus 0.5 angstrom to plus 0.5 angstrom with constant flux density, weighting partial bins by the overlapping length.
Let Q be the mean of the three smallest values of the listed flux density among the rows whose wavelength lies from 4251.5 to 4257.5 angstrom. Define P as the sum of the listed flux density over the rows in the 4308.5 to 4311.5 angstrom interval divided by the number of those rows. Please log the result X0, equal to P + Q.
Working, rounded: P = 27.3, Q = 24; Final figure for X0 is 51.2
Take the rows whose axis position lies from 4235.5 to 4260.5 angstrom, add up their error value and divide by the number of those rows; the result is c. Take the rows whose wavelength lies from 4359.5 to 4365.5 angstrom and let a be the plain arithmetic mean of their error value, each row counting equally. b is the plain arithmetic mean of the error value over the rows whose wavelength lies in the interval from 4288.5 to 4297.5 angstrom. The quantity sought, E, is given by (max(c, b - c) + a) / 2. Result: 2.0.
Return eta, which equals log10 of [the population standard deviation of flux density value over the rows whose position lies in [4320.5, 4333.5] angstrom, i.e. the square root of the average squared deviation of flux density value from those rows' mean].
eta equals 0.32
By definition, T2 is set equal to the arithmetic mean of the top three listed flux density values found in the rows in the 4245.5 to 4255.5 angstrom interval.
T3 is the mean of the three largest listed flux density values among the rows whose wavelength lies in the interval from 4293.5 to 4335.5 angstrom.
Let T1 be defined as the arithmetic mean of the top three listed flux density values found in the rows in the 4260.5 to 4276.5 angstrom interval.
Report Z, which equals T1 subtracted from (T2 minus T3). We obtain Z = -35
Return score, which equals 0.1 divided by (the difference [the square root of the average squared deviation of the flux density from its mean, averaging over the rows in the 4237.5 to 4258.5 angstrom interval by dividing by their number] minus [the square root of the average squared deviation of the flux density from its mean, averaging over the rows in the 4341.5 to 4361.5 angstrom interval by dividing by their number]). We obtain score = -0.040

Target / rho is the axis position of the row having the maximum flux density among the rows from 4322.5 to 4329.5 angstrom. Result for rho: 4326 angstrom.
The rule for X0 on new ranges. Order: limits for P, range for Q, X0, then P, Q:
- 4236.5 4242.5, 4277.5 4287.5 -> 47.1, 25.5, 22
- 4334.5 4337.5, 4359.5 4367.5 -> 69.1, 37.6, 32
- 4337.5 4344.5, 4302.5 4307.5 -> 67.5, 43.0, 24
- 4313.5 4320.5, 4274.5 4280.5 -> 51.1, 27.5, 24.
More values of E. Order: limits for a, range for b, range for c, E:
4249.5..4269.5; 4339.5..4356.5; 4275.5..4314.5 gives 2.2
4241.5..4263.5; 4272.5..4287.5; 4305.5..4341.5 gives 1.7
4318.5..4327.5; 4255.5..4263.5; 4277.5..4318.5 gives 2.2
